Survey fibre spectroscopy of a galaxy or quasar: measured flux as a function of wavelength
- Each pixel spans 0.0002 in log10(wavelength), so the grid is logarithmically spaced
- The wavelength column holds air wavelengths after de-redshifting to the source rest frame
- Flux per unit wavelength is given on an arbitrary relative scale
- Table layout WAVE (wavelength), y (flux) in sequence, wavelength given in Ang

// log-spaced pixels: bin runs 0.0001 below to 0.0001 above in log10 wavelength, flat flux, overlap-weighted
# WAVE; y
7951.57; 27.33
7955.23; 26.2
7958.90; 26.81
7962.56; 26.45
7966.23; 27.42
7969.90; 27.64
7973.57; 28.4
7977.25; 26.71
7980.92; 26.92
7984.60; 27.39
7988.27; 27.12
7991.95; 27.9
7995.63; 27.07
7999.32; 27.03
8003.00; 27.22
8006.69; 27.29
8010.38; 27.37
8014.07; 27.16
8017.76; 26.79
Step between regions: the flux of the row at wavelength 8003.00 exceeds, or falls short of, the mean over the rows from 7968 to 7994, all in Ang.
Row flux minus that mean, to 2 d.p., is -0.22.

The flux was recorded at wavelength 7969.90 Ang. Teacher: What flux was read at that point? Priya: 27.64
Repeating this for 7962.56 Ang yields 26.45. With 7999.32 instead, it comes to 27.03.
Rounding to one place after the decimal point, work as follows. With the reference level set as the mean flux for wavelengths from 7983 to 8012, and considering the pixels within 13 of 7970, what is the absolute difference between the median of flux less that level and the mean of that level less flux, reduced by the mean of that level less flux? 0.4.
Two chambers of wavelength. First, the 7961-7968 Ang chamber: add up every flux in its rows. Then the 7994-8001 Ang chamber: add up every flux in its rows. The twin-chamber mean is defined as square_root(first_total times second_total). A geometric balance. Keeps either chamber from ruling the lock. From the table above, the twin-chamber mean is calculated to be 54.0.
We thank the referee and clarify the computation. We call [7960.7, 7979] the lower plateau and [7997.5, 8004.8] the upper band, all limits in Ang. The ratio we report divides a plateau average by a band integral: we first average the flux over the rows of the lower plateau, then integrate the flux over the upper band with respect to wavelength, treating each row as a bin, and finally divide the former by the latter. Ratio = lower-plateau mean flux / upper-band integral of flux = 0.14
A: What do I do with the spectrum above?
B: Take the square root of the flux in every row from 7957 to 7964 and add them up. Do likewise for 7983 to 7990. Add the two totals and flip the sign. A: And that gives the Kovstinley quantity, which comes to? -20.76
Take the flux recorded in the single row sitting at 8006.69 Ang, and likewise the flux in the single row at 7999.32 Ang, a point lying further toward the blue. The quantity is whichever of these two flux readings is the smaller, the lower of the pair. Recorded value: 27.0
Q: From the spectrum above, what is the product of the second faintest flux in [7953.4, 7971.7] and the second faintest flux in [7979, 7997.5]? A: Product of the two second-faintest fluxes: 716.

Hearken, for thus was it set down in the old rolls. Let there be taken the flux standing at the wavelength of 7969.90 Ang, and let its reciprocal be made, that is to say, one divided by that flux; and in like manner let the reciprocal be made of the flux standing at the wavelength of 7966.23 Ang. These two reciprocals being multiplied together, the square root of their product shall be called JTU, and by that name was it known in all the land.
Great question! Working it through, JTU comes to 0.0363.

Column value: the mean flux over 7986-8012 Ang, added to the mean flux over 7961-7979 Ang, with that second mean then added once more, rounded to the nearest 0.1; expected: 81.9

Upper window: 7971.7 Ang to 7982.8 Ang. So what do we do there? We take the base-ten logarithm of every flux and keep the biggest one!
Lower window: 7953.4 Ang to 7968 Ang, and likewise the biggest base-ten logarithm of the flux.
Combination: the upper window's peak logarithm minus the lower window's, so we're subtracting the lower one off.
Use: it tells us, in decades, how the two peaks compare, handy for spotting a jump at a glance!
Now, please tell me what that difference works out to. 0.015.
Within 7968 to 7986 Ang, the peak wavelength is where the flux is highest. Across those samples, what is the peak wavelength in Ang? 7973.57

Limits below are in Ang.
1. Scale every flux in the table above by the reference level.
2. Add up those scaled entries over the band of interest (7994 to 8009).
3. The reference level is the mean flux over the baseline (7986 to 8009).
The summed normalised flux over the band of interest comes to 4.0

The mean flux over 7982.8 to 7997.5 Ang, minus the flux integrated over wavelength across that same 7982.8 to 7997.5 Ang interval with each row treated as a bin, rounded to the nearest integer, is -375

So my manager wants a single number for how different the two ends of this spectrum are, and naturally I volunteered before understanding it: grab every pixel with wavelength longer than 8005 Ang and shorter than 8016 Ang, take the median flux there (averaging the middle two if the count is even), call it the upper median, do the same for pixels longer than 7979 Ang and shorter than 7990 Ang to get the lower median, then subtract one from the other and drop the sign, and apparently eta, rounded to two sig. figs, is 0.17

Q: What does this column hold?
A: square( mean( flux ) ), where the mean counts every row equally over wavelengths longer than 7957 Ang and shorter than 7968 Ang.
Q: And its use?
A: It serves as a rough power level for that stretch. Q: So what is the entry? 723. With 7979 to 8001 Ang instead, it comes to 742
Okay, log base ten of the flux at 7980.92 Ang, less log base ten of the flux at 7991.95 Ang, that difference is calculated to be -0.016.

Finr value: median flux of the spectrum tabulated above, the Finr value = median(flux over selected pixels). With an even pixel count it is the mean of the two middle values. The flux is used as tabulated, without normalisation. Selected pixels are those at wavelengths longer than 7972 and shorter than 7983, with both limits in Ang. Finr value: 26.9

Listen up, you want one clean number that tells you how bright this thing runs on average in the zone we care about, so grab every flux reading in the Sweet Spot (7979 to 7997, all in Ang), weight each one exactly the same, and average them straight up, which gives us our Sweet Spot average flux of 27.3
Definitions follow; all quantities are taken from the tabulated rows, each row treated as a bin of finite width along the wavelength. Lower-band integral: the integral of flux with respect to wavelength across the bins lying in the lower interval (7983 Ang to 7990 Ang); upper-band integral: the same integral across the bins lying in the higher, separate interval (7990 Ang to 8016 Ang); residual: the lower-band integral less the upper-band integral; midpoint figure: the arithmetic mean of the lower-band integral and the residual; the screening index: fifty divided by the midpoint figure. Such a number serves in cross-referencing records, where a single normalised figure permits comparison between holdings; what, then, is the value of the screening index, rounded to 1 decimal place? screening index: -0.3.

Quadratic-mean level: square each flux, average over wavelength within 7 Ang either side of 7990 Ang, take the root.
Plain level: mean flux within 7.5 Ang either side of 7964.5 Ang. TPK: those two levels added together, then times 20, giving 1089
